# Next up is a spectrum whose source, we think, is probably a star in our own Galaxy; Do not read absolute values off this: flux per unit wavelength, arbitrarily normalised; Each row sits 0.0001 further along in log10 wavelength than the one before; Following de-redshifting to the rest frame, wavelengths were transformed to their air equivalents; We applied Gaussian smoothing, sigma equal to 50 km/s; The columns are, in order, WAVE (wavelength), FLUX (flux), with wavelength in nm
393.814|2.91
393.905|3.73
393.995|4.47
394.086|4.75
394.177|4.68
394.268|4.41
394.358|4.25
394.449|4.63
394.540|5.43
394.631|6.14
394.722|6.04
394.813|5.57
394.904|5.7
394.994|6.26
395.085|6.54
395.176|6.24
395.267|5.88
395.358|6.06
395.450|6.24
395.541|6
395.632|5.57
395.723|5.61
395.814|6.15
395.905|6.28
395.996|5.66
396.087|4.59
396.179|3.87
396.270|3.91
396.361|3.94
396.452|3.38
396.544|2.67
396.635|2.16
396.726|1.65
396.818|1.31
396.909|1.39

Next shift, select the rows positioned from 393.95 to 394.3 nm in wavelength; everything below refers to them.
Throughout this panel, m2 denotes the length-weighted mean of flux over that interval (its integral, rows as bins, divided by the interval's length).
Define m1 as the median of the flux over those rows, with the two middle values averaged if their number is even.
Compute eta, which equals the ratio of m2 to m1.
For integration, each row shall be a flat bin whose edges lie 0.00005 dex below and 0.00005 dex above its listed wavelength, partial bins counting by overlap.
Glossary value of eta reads 1.00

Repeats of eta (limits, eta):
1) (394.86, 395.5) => 0.98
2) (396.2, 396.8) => 0.96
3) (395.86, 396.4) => 1.11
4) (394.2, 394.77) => 1.02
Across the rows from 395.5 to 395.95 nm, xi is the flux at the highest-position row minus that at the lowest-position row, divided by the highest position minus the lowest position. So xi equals 1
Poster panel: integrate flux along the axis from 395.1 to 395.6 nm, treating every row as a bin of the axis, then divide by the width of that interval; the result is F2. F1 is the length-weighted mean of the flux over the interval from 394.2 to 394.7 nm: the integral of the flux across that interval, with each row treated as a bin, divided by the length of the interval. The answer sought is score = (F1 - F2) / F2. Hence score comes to -0.2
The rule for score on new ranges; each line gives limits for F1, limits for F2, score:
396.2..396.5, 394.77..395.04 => -0.4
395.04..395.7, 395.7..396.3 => 0.2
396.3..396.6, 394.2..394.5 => -0.3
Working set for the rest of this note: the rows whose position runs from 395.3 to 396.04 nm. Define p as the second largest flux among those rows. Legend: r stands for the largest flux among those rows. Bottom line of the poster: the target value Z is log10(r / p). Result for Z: 0.003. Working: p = 6.24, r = 6.28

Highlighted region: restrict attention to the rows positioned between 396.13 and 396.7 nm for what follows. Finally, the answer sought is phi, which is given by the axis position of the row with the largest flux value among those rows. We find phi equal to 396.361 nm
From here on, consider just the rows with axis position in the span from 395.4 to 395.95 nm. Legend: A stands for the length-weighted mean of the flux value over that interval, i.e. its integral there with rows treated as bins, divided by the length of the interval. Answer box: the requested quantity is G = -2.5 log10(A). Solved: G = -1.94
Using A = 6.0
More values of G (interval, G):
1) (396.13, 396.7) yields -1.29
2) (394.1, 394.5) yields -1.64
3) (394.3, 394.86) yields -1.82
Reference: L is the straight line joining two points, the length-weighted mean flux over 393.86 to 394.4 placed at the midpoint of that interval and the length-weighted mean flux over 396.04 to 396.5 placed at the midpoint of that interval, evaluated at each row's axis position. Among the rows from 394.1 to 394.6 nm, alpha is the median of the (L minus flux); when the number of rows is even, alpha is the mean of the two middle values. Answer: 0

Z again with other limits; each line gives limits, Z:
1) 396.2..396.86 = 0.003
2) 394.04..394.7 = 0.053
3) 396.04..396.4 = 0.066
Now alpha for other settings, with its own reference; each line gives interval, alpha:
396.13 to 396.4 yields 0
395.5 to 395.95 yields -2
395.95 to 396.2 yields -1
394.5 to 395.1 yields -2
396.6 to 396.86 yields 2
